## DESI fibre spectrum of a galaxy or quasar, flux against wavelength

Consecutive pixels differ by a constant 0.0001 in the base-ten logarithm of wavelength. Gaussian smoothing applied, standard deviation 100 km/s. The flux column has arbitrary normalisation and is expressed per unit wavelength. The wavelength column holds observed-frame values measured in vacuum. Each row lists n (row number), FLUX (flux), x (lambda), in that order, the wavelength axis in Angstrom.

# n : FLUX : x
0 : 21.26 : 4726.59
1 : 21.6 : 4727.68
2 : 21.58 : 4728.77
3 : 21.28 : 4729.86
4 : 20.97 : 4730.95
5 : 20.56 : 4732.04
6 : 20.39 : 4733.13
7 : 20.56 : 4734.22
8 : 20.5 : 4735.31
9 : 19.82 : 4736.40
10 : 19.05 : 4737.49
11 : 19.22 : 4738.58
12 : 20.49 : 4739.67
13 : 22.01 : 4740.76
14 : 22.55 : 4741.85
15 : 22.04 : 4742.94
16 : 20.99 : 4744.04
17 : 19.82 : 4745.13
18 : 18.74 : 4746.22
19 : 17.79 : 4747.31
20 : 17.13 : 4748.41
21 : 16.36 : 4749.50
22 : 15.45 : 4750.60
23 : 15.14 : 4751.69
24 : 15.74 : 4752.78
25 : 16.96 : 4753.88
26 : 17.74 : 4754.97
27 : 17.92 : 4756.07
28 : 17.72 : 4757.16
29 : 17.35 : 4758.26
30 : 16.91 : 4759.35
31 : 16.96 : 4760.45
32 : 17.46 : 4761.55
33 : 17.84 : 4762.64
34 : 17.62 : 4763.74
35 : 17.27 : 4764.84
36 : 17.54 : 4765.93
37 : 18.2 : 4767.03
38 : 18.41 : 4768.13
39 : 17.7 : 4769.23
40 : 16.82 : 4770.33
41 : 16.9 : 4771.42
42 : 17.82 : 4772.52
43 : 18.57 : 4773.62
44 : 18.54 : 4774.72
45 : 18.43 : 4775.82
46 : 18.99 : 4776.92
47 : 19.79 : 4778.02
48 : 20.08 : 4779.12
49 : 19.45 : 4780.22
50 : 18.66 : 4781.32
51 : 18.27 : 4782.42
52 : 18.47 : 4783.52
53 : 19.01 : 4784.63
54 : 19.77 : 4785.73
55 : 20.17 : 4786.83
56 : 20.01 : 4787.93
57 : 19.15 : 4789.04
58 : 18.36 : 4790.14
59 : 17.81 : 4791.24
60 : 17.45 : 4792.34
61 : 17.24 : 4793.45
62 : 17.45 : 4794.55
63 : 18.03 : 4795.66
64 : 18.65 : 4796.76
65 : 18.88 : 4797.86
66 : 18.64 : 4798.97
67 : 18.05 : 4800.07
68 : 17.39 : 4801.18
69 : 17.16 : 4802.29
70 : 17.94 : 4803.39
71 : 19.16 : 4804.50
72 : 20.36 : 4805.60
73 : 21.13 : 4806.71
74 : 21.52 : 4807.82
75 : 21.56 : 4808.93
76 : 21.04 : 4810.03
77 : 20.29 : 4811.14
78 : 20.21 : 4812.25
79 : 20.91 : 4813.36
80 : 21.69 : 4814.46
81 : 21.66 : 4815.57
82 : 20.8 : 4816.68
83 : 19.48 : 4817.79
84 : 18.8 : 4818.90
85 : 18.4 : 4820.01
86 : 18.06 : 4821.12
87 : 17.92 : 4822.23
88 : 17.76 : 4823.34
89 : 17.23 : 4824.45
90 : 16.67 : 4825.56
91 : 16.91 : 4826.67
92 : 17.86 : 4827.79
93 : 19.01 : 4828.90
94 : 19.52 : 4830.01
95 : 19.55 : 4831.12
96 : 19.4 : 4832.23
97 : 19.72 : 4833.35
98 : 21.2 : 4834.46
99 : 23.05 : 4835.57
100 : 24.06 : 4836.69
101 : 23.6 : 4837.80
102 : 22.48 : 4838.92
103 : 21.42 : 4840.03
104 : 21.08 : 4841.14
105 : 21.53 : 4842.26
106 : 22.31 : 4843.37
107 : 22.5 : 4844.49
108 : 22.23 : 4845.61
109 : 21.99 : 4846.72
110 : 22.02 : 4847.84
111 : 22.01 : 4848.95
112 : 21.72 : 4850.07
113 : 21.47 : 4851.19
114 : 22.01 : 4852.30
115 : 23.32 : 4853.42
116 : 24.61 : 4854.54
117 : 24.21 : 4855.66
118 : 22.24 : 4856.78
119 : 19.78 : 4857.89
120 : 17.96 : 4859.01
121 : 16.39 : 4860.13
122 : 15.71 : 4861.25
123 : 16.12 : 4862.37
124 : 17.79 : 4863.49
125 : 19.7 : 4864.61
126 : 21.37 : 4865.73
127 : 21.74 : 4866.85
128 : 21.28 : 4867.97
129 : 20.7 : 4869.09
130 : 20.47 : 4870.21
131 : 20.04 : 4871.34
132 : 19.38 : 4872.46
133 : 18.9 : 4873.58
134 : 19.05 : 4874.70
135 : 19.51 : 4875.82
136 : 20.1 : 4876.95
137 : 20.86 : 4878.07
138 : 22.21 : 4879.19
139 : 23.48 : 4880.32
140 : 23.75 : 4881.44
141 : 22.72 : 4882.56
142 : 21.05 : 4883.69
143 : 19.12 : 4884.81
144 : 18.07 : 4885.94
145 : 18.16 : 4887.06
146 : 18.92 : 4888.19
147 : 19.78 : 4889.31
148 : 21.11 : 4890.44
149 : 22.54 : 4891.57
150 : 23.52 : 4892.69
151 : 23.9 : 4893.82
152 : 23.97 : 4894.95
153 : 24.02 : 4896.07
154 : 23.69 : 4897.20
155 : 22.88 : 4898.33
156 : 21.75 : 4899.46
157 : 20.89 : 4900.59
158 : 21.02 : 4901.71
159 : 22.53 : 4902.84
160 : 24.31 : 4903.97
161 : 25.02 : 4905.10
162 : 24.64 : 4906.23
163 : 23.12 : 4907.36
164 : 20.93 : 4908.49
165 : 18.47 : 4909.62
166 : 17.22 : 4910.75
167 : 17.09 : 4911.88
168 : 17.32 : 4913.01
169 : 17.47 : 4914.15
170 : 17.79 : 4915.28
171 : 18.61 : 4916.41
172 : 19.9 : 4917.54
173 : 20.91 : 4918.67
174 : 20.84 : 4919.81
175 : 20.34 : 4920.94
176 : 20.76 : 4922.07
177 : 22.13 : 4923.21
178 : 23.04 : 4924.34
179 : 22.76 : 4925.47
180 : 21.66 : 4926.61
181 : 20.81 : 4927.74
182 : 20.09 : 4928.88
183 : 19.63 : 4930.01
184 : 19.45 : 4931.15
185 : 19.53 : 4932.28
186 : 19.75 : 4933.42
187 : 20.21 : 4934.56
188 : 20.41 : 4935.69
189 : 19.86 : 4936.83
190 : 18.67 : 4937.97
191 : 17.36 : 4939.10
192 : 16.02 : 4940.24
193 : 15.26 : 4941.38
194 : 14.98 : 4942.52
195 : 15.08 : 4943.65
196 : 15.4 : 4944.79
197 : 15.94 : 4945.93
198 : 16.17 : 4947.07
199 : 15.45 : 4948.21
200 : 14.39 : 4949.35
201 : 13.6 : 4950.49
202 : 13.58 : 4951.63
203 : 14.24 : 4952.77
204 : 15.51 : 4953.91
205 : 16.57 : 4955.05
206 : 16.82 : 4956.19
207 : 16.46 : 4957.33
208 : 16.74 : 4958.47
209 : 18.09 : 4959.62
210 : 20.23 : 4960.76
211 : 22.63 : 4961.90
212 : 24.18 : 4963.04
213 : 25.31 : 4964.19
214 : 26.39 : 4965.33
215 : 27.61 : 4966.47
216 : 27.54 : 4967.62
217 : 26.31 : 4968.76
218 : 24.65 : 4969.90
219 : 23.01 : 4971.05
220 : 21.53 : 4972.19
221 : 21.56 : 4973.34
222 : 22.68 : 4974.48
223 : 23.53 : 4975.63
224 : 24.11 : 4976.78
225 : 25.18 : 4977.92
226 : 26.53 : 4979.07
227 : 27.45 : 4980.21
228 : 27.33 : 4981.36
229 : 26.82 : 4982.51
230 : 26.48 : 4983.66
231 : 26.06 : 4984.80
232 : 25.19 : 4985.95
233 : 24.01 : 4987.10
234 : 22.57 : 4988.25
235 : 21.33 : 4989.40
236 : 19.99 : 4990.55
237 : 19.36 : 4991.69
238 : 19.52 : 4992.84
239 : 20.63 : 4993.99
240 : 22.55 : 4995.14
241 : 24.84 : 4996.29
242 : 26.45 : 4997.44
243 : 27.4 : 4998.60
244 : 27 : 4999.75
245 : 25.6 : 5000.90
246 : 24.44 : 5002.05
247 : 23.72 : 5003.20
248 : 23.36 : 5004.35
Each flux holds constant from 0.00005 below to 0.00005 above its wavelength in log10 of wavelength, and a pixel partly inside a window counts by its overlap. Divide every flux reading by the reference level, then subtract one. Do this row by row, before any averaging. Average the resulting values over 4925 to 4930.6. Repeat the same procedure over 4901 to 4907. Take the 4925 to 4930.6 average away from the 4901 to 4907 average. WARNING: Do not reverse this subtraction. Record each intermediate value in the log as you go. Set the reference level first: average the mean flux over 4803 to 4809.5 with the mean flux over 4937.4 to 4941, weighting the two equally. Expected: 0.13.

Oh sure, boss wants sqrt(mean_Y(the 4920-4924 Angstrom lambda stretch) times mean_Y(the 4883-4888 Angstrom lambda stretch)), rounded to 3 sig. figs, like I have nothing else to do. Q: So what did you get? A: 20.1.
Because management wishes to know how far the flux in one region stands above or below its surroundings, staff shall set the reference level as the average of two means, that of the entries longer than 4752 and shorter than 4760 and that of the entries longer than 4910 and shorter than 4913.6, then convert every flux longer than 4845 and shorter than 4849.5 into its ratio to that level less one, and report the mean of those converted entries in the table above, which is 0.28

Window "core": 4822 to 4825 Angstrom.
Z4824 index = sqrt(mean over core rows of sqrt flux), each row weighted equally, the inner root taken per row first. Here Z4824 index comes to 2.05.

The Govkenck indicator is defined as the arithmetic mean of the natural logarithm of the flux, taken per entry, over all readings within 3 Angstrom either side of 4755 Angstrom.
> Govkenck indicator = 2.8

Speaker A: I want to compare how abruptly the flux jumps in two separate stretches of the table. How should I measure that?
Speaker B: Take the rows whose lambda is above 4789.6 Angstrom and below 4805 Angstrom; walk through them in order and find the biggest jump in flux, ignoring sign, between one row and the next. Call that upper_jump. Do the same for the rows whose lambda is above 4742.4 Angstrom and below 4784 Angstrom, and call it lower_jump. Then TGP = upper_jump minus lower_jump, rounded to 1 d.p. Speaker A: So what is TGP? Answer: 0.0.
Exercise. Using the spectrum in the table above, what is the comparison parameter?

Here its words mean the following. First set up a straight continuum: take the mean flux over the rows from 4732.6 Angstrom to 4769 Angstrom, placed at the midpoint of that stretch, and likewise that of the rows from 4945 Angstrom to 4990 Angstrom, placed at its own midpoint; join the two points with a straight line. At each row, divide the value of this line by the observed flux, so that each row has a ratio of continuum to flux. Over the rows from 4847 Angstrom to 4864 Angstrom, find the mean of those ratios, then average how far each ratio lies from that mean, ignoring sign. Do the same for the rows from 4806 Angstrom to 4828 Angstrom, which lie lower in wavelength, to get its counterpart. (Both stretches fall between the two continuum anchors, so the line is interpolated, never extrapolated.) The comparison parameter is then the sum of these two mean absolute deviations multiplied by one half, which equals 0.11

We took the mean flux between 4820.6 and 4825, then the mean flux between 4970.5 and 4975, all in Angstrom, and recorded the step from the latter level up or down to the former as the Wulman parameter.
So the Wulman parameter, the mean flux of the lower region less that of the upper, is -4.5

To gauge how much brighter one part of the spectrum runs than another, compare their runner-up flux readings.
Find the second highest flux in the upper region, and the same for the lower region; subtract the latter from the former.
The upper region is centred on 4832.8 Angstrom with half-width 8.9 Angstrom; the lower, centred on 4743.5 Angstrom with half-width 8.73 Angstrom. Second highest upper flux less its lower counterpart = 1.6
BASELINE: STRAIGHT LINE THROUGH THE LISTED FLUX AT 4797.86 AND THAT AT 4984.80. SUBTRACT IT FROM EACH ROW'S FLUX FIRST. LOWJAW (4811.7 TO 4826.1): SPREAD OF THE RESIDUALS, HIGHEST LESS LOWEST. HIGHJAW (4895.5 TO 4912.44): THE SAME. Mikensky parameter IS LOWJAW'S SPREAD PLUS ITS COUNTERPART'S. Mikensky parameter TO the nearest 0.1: 13.6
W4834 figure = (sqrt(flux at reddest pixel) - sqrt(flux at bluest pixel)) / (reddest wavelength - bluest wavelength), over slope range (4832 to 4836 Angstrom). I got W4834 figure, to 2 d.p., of 0.12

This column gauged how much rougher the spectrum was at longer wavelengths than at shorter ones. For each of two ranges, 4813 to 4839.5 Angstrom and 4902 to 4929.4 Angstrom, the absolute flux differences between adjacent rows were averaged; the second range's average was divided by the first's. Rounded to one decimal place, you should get 1.4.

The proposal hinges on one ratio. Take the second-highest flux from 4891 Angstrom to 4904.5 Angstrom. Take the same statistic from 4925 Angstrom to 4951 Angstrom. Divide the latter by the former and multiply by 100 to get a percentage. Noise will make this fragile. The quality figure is 90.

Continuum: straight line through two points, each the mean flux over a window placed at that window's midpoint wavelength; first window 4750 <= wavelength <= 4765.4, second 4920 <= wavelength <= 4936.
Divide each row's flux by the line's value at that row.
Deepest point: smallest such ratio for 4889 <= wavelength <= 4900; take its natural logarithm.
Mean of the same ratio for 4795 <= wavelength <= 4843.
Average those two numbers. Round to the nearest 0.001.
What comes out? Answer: 0.535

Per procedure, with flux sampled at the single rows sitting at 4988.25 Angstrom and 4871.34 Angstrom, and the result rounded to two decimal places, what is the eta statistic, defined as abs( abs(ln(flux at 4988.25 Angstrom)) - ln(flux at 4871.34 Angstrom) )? 0.12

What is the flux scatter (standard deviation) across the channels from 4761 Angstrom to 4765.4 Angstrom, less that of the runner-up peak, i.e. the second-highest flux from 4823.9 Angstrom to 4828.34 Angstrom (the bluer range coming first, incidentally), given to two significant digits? -17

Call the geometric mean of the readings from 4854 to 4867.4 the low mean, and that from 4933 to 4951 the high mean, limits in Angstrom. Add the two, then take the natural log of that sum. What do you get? 3.59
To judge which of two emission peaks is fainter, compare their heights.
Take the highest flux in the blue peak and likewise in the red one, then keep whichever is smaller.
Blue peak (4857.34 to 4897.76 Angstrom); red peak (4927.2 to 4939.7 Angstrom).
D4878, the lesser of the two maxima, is 20.8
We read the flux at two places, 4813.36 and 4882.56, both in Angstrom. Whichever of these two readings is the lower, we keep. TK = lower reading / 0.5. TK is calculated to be 42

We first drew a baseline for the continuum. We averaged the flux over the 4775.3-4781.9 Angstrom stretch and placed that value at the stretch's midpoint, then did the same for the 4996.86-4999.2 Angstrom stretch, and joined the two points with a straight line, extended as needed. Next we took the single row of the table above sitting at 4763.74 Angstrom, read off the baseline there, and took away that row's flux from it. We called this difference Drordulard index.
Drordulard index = 1.1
